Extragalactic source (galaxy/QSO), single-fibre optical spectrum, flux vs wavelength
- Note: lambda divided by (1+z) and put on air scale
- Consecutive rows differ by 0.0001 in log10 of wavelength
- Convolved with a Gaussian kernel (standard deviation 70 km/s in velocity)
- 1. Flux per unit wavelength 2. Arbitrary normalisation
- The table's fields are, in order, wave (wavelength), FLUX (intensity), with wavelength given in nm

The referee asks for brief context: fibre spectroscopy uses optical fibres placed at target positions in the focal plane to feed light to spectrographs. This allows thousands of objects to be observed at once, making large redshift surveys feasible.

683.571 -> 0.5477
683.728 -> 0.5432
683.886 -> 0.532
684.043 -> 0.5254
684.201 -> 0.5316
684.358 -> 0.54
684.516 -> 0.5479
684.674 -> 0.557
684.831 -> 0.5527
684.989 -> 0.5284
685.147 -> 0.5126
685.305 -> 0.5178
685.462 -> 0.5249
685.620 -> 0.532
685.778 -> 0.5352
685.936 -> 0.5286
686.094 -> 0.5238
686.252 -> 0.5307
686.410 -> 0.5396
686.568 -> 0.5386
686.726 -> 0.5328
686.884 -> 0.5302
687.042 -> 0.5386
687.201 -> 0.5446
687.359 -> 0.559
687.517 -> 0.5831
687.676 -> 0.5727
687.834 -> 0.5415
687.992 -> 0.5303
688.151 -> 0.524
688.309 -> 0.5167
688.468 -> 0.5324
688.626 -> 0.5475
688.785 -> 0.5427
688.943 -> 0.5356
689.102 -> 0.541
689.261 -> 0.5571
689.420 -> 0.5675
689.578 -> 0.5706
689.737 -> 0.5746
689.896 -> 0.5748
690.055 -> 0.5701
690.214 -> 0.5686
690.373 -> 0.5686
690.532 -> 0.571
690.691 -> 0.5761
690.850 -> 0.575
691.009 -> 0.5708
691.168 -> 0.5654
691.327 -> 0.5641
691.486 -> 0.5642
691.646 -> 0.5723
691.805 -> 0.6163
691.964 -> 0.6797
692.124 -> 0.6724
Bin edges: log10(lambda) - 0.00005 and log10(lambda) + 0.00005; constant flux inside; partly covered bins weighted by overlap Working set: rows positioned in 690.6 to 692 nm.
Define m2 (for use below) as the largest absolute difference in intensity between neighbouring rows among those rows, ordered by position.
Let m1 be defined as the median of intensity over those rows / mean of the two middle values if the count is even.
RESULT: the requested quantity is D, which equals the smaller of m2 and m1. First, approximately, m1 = 0.572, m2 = 0.063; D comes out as 0.063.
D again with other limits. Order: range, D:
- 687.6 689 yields 0.031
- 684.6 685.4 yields 0.024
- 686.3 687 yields 0.006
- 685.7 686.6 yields 0.009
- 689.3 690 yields 0.004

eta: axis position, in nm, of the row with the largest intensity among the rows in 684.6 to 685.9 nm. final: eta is 684.674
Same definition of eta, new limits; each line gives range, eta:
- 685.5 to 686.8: 686.410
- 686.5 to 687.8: 687.517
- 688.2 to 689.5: 689.420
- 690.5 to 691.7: 690.691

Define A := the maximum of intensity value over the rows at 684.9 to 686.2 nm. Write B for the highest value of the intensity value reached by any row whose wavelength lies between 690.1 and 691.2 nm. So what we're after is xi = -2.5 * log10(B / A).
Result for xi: -0.08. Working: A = 0.5352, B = 0.5761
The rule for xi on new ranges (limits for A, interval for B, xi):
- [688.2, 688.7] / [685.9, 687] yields 0.02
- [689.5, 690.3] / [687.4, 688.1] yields -0.02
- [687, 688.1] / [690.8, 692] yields -0.17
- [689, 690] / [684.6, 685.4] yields 0.03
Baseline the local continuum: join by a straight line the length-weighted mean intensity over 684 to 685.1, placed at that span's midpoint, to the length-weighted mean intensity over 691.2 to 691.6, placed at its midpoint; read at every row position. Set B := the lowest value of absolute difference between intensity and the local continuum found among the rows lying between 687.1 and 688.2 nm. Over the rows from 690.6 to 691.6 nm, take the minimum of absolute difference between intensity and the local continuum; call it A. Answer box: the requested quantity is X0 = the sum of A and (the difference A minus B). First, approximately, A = 0.000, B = 0.005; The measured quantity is -0.005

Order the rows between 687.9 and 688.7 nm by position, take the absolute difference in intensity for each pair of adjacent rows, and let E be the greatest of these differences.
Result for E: 0.016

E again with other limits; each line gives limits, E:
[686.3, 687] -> 0.006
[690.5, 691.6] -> 0.005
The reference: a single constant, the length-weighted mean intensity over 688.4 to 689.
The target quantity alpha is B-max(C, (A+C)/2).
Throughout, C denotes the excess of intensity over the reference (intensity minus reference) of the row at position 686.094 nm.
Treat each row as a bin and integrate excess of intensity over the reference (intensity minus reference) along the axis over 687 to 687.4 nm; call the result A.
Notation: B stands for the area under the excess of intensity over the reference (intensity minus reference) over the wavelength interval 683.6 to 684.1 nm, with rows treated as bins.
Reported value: 0.004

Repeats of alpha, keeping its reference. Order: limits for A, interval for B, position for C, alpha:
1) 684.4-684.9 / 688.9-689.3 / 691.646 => -0.030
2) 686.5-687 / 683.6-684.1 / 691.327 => -0.026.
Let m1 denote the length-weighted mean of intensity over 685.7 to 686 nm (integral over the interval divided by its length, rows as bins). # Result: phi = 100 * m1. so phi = 53.2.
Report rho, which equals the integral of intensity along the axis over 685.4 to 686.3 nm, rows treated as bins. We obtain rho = 0.476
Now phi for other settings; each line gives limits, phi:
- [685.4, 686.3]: 52.9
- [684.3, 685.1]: 54.4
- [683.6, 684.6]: 53.7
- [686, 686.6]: 53.3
